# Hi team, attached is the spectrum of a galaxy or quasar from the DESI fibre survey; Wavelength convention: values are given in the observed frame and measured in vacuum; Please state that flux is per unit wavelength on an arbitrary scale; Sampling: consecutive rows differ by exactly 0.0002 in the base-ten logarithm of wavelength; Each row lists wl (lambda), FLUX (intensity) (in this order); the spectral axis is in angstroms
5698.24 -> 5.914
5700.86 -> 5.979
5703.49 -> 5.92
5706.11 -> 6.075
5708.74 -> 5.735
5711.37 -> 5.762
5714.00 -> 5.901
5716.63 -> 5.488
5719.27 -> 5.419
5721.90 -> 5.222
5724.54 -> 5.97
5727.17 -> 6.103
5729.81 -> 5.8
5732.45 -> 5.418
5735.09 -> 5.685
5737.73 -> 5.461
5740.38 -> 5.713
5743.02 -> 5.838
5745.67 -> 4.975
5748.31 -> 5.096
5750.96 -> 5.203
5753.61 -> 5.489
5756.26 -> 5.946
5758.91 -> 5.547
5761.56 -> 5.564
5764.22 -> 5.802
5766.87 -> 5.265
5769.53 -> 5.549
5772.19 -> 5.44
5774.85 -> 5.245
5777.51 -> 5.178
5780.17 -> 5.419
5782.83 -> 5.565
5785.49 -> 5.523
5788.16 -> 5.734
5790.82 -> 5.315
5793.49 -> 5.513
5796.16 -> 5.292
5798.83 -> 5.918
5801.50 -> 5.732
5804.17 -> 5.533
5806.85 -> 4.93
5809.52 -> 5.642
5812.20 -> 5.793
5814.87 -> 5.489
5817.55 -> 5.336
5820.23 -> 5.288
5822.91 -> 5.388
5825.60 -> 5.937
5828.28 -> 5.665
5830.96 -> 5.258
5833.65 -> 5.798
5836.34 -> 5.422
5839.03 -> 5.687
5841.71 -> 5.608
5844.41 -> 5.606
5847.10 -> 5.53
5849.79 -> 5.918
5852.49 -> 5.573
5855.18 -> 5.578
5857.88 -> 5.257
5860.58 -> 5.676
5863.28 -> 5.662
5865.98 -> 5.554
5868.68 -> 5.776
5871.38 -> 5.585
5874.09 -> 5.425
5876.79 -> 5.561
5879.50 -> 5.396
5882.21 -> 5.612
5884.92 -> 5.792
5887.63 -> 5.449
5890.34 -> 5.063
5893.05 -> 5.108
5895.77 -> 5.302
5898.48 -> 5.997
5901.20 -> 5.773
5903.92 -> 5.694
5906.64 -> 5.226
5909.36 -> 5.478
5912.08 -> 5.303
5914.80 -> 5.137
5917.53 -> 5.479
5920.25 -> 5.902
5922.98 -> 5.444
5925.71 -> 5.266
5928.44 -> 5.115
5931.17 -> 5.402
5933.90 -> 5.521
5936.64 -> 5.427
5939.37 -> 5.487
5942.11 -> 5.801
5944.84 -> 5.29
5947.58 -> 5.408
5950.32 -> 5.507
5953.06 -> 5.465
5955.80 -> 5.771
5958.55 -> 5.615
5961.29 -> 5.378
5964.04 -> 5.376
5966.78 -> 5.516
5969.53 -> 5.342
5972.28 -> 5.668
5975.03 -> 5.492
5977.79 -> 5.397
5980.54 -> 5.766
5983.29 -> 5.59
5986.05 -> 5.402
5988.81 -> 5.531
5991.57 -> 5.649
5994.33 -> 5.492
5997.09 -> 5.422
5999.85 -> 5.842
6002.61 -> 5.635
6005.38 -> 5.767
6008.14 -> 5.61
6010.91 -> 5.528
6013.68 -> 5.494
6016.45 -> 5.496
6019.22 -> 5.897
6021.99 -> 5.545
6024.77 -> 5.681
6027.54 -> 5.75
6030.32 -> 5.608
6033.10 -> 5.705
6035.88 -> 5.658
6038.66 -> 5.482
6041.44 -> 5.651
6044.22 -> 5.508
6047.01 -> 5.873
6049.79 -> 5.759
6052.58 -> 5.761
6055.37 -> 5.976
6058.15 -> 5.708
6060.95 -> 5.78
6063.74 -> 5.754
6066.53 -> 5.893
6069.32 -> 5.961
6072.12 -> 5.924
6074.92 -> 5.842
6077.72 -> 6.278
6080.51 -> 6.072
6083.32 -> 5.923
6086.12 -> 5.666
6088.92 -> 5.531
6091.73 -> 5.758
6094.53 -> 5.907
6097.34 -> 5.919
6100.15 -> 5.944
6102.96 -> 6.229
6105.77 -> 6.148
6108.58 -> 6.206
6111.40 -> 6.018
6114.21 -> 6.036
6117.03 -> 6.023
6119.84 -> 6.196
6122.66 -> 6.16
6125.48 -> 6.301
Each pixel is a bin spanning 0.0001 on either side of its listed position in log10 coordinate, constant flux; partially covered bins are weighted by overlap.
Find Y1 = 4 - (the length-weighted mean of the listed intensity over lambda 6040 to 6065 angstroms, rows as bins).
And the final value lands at -1.75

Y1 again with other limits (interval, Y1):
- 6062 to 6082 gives -1.96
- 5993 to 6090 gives -1.73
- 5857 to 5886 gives -1.58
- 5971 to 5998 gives -1.54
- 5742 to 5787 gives -1.45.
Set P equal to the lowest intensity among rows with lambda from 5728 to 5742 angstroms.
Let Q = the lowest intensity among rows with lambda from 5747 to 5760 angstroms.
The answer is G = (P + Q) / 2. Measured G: 5.26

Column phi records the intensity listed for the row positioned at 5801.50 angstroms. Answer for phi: 5.732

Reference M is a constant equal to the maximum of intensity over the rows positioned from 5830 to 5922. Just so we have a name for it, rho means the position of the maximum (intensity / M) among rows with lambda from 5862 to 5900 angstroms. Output 5898.48 angstroms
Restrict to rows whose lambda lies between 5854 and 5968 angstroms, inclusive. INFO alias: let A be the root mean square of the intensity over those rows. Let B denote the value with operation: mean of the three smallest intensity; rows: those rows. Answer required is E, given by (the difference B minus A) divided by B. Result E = -0.08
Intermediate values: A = 5.49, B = 5.1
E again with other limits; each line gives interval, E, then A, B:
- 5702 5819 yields -0.11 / 5.56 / 5.0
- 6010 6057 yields -0.03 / 5.67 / 5.5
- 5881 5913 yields -0.07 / 5.49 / 5.1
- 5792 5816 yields -0.06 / 5.54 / 5.2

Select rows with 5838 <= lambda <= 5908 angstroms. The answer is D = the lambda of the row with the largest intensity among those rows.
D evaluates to 5898.48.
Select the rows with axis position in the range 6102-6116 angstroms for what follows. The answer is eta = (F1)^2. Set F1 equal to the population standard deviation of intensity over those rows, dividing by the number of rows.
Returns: 0.007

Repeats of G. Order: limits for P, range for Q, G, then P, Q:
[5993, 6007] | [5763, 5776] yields 5.33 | 5.422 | 5.245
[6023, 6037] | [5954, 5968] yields 5.49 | 5.608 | 5.376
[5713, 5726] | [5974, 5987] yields 5.31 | 5.222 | 5.397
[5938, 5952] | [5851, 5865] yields 5.27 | 5.29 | 5.257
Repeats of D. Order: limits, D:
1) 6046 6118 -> 6077.72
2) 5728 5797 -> 5756.26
